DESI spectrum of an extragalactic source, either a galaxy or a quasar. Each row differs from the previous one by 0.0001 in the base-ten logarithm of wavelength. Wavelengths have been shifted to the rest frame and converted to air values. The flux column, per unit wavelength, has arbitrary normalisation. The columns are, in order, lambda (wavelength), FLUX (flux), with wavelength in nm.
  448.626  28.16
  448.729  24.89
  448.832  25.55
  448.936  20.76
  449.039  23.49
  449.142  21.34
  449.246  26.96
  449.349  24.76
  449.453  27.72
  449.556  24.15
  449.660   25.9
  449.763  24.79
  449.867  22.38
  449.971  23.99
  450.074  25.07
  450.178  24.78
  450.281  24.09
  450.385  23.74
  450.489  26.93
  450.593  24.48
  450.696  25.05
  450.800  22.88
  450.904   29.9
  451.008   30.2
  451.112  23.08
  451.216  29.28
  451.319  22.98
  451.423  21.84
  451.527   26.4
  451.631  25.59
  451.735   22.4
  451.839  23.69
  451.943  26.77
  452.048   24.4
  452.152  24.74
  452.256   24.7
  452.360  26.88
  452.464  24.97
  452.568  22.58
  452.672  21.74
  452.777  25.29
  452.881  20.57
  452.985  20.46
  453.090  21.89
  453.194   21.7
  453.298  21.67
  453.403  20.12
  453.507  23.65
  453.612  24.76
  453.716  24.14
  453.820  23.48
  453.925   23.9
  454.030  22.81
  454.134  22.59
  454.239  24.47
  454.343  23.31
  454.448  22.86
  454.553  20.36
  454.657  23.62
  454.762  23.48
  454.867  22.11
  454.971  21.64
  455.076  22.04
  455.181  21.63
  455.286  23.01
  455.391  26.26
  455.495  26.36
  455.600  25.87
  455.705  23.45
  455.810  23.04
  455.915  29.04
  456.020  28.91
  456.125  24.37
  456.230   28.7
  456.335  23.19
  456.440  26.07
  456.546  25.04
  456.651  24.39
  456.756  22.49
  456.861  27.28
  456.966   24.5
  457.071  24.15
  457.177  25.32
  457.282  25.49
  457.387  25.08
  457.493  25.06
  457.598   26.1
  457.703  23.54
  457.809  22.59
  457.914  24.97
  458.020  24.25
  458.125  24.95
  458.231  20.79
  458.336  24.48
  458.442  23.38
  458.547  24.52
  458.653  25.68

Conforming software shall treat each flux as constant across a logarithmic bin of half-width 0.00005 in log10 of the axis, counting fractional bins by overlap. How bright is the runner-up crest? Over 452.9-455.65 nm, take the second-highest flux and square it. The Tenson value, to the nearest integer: 690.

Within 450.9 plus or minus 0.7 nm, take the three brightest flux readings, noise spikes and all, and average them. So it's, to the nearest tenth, 29.8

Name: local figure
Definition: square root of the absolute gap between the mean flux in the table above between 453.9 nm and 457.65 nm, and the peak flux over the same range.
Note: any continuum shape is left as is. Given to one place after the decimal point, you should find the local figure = 2.2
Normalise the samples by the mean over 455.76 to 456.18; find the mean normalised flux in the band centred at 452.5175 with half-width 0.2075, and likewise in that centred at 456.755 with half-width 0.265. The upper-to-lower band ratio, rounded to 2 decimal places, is 1.03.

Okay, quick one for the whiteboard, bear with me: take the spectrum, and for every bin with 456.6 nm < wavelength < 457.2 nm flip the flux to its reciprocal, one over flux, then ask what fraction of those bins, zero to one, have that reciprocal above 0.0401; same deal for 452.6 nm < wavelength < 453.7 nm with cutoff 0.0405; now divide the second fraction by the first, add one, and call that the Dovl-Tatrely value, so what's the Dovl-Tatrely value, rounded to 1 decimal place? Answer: 2.2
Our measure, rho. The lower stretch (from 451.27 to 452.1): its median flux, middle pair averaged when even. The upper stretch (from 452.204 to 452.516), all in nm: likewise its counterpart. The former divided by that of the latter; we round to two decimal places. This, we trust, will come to 0.96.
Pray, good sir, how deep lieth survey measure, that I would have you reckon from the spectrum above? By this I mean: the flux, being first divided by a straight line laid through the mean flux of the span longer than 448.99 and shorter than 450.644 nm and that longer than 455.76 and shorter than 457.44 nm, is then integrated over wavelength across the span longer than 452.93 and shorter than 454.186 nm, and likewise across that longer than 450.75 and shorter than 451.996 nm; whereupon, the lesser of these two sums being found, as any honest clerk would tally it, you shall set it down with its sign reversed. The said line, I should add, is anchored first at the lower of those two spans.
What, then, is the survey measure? -1.13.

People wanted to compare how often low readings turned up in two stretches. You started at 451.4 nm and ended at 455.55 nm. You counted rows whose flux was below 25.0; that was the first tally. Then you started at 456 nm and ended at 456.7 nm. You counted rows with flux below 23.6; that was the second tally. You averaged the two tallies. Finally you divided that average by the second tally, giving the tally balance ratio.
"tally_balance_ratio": 17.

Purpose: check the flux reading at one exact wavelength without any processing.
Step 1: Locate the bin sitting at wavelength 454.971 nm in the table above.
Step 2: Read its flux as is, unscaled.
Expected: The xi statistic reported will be 21.64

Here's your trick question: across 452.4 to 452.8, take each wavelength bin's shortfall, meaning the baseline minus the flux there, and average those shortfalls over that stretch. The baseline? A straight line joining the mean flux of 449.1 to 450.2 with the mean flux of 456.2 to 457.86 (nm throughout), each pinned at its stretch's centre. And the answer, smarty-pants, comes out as 1.2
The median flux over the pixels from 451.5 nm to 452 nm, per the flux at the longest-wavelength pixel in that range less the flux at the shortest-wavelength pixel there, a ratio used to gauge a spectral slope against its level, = 69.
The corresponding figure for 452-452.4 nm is 10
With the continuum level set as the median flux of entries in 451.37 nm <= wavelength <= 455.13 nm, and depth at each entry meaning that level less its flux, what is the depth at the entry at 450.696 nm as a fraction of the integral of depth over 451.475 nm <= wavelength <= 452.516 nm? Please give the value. 1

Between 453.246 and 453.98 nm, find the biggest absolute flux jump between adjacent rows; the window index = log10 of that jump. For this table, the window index 0.55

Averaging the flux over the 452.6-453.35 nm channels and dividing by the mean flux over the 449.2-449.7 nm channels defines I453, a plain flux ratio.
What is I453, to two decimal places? 0.85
